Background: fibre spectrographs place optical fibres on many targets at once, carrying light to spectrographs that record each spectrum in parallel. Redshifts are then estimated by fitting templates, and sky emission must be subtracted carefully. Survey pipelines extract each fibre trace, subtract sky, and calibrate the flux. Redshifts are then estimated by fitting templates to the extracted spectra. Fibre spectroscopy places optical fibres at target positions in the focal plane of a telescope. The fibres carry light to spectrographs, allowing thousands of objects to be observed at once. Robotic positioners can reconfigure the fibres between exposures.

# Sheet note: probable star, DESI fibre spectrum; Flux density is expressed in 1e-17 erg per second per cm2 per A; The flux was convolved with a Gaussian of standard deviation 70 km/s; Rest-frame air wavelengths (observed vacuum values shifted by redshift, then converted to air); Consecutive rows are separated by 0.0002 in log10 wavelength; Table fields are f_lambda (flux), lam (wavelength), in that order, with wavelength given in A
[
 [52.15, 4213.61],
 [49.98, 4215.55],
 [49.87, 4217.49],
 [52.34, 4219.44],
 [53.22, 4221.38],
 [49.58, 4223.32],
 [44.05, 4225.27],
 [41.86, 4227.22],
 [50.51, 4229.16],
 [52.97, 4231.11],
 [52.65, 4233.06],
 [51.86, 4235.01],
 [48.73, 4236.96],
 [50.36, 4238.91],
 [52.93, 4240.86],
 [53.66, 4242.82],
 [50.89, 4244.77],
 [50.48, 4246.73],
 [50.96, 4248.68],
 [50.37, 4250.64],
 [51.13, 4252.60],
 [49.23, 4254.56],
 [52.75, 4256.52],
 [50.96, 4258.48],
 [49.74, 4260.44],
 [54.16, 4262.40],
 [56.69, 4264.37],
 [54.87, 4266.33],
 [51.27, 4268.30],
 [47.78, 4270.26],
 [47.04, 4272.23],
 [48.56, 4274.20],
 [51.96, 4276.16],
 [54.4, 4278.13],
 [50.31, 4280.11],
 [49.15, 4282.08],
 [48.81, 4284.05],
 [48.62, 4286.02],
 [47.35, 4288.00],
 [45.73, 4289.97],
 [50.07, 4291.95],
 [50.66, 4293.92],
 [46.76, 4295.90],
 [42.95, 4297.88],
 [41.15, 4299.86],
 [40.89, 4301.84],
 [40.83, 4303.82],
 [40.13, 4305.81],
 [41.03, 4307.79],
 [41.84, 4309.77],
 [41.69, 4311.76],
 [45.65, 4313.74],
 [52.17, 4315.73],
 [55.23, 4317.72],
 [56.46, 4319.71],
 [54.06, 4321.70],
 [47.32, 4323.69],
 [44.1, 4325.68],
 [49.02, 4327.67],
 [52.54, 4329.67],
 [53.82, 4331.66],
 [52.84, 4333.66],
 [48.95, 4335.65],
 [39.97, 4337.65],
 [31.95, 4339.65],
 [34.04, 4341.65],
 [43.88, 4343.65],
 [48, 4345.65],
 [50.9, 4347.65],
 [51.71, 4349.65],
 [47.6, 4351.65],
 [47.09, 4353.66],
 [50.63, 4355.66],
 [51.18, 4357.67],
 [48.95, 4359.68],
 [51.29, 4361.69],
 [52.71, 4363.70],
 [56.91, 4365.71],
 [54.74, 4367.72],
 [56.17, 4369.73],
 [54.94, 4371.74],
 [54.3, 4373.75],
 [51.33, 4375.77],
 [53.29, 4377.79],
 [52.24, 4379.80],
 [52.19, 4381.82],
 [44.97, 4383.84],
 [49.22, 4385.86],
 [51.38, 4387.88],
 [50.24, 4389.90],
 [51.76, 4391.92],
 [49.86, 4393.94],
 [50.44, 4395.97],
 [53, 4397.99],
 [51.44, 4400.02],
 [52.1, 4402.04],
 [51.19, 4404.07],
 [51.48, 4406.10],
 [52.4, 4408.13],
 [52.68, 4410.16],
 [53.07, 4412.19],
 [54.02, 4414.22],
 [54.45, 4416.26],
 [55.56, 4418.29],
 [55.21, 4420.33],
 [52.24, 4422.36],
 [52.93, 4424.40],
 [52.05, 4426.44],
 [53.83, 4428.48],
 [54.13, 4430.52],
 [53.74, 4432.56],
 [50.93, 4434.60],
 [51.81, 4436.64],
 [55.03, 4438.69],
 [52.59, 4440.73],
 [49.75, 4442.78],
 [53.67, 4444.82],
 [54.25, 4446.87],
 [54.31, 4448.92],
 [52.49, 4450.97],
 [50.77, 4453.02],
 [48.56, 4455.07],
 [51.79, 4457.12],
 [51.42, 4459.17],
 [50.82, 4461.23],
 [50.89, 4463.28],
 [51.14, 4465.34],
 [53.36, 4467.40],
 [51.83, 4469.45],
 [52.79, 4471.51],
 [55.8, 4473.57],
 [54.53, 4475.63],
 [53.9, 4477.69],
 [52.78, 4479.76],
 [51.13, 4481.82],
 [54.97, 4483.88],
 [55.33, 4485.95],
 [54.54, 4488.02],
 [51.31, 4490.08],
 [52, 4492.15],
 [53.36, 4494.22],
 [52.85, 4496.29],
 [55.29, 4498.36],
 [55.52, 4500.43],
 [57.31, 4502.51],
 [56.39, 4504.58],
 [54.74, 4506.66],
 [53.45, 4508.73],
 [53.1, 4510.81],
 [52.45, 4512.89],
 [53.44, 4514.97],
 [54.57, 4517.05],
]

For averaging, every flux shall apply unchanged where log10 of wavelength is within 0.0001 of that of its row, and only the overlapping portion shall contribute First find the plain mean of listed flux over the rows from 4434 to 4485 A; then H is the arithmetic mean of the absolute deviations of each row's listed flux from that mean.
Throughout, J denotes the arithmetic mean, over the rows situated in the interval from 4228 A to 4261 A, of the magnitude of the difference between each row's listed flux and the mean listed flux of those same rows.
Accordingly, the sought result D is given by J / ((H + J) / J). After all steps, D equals 0.5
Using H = 1.5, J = 1.1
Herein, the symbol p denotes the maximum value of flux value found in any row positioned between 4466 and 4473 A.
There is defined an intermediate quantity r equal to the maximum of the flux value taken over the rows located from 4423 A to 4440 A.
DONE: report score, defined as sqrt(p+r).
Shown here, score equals 10.4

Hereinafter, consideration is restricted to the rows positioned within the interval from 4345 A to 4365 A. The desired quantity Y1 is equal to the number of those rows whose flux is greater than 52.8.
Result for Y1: 0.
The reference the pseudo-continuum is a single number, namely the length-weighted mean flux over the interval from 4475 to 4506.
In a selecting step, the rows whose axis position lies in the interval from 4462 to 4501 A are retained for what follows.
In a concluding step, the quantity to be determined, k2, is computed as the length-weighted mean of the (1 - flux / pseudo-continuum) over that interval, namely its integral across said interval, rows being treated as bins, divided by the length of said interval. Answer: 0.01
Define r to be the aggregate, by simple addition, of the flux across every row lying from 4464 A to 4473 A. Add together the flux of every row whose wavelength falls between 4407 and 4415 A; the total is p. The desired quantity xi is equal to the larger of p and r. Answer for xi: 212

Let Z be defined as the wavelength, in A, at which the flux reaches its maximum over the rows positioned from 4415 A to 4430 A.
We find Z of 4418.29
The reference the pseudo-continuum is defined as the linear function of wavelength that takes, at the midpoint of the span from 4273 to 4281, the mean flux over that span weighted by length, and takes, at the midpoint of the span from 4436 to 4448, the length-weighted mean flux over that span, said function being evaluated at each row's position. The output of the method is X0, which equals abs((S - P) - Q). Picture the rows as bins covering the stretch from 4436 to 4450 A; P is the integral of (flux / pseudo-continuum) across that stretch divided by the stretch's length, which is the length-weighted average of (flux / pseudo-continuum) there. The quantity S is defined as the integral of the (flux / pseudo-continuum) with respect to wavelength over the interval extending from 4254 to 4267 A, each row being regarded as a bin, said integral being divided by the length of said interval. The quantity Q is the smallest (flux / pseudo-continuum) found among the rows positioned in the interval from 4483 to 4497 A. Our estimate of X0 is 0.93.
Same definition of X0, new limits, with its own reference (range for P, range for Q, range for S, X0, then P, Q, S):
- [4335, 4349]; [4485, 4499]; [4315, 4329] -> 0.79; 0.82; 0.96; 0.99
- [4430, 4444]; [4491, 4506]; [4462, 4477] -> 0.97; 0.99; 0.97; 1.00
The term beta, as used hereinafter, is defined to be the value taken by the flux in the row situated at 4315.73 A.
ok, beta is 52.17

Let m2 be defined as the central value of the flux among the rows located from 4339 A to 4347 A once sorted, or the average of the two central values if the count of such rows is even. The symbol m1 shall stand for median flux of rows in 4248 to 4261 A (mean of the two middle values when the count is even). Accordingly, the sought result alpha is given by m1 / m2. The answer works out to 1.31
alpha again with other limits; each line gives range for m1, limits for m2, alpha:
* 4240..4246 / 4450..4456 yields 1.04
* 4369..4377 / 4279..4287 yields 1.12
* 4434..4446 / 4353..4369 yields 1.02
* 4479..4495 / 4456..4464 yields 1.04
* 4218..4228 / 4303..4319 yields 1.19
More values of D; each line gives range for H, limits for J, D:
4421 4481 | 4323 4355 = 3.8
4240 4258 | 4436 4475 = 0.8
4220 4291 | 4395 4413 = 0.2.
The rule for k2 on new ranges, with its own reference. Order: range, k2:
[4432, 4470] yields 0.04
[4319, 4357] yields 0.12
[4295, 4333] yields 0.13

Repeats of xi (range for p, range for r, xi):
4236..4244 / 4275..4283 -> 206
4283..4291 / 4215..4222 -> 205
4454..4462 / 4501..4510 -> 222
